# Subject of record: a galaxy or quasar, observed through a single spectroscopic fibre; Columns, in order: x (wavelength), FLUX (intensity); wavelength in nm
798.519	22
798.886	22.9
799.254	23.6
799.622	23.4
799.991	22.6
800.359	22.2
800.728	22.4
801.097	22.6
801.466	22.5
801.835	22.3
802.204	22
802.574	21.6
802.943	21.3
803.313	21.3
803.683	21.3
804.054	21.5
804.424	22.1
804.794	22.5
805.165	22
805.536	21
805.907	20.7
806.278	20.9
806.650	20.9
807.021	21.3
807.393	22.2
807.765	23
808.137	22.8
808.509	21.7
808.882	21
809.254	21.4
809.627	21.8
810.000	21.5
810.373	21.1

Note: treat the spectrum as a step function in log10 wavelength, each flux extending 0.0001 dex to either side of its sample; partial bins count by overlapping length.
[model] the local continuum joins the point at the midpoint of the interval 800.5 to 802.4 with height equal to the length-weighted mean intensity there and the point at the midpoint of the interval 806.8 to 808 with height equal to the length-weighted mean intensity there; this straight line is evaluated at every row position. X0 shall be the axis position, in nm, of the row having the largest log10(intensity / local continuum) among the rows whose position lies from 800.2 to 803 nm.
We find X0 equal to 801.097 nm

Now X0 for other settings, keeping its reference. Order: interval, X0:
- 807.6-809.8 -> 807.765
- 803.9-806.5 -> 804.794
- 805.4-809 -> 807.765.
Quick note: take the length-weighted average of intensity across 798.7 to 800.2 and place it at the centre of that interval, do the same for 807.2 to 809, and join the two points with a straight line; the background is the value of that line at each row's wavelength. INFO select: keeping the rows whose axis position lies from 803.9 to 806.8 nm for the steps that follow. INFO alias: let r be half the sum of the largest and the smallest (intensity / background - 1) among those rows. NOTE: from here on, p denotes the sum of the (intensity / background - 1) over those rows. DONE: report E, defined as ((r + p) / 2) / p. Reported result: 0.553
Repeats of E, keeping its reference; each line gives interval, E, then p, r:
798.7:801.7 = 0.543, -0.09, -0.008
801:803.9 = 0.559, -0.33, -0.039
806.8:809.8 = 0.538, -0.09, -0.007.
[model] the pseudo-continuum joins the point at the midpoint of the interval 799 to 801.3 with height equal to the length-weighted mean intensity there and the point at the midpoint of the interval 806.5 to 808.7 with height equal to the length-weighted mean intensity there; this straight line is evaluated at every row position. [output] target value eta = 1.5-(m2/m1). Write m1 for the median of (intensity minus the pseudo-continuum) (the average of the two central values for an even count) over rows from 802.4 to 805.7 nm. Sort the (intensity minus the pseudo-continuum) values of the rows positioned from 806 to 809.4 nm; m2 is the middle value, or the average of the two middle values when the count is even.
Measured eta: 1.0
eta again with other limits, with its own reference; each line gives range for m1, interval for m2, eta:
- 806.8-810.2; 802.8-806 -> -4.0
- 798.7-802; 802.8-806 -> -5.7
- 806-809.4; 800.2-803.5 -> 0.1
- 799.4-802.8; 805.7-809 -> -0.9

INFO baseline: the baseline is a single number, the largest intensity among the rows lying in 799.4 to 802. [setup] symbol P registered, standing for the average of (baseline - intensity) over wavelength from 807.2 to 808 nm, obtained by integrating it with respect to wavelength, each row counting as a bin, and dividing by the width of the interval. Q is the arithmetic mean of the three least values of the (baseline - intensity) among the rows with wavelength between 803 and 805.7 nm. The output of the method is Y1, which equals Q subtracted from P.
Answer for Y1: -0.4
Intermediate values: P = 0.8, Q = 1.20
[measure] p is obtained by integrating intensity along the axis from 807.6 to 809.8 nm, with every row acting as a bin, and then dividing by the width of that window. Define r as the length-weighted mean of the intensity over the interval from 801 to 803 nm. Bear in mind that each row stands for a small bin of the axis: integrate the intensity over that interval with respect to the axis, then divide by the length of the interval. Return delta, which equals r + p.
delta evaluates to 44.02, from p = 21.9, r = 22.1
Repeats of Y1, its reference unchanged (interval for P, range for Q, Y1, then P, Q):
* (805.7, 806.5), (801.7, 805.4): 1.5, 2.6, 1.10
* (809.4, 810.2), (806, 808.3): 1.0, 1.8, 0.73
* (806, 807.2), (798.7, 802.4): 2.3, 2.4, 0.10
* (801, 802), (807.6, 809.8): 0.1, 0.9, 0.87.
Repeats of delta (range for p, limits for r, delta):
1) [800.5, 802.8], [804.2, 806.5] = 43.74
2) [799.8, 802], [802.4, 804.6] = 43.95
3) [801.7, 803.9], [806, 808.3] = 43.41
